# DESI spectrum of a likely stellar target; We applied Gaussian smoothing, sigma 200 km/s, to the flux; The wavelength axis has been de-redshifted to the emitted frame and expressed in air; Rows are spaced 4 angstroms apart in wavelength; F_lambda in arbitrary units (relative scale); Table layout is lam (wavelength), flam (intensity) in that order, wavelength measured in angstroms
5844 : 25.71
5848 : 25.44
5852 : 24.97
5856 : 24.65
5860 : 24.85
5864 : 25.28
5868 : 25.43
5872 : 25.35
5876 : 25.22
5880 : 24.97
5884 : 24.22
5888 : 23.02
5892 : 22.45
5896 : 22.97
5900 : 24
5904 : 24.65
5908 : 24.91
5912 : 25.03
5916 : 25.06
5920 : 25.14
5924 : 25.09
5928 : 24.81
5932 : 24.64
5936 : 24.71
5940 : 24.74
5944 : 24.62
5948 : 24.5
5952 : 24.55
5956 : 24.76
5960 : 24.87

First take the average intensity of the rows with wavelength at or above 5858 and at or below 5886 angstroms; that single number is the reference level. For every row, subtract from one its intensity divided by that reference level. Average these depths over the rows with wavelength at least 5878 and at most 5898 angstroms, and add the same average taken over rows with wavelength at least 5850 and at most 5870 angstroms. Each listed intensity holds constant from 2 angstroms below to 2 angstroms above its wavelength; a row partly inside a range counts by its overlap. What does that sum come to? 0.061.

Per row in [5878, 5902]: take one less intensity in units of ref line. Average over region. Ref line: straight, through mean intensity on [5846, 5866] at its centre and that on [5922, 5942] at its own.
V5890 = 0.053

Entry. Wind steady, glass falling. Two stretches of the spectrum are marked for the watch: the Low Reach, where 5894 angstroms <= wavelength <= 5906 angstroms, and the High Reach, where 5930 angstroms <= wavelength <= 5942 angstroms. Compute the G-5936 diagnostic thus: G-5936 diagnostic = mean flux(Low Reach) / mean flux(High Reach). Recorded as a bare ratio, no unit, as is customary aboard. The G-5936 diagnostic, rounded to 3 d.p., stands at 0.967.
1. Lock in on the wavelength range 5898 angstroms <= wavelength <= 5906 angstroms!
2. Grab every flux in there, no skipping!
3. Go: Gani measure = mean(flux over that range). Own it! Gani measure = 24.3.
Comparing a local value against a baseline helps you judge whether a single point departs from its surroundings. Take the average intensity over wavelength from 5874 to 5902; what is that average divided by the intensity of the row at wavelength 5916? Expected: 0.951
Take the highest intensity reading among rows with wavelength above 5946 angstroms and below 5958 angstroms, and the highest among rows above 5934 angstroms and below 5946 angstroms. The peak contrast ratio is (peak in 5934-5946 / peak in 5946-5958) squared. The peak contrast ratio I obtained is 1.00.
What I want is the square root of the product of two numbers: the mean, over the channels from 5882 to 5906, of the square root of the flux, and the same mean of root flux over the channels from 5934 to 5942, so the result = 4.91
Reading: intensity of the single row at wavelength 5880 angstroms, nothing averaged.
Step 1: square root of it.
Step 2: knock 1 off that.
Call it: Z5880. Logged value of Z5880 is 3.997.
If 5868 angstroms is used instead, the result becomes 4.043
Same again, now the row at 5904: 3.965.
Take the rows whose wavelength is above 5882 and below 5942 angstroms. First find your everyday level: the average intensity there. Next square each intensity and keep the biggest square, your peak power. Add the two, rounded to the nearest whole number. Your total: 656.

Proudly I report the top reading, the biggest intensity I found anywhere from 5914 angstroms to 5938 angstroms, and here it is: 25.14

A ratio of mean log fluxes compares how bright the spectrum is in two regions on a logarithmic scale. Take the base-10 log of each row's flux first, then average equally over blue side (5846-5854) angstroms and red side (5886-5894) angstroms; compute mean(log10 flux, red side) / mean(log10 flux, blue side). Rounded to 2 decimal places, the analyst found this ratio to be 0.97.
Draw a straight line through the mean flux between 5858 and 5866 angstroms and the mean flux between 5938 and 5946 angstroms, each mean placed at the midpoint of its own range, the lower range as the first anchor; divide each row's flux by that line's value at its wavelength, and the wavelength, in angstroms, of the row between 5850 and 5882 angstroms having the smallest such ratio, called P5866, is 5856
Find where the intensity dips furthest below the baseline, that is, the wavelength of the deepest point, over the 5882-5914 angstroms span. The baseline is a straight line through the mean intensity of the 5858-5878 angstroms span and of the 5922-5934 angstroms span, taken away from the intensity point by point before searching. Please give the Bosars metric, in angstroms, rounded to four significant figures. 5892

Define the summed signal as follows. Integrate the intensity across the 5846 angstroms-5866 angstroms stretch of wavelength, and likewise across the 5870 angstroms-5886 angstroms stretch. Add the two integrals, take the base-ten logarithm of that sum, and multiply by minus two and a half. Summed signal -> -7.4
